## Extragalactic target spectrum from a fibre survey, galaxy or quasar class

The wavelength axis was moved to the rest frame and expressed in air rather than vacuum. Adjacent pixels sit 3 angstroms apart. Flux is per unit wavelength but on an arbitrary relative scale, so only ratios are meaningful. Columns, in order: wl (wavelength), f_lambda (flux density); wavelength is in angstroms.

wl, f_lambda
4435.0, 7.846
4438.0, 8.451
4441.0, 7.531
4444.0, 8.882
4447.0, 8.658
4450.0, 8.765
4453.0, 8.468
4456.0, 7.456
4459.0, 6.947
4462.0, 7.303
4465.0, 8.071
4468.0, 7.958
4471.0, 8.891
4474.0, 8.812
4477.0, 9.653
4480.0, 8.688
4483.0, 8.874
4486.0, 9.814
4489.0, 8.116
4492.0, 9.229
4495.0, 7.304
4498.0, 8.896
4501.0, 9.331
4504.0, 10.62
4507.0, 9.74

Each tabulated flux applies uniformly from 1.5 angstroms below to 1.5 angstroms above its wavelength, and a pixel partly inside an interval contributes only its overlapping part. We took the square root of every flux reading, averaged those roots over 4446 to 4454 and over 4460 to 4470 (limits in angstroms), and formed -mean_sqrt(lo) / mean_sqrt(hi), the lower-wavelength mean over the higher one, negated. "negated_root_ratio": -1.05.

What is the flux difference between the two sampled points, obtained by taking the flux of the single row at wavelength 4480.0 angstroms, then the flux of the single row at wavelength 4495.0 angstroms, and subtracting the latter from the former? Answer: 1.4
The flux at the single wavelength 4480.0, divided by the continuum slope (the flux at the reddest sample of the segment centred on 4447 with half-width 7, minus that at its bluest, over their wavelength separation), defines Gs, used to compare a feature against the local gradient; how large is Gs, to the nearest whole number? 111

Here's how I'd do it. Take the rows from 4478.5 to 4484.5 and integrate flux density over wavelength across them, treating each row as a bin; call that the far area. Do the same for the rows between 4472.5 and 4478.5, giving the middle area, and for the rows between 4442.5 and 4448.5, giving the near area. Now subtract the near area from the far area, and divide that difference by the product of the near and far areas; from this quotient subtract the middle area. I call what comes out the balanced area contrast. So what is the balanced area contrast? -55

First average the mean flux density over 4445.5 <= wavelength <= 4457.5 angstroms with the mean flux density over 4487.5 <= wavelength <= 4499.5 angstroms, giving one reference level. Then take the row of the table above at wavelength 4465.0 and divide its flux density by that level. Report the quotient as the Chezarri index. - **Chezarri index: 0.97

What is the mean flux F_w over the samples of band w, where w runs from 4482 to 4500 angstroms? 8.7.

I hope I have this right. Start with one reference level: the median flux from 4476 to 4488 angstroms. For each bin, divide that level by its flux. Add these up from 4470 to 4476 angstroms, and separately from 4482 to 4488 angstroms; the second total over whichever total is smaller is 1.00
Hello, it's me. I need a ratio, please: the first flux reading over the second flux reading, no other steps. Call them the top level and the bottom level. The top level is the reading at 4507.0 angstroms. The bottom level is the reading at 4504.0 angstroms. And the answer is 0.917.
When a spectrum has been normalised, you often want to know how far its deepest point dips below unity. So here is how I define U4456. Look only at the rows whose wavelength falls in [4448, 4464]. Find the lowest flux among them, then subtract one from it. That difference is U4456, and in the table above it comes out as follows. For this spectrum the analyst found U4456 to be 5.95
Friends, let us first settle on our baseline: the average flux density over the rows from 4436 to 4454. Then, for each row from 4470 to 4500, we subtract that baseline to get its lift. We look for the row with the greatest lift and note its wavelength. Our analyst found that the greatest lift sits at 4486.0 angstroms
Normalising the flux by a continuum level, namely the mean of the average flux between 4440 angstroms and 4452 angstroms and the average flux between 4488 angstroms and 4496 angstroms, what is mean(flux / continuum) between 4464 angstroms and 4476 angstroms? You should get 1.01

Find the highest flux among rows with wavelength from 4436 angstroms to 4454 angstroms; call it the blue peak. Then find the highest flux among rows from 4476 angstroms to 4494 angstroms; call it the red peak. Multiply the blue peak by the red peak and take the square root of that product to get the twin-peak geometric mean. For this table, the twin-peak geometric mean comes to 9.34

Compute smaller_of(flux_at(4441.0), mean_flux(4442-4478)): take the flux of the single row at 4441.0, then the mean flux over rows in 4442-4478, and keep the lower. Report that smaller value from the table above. 7.5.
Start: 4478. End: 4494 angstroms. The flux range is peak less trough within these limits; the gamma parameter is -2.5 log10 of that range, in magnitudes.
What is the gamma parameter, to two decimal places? -0.57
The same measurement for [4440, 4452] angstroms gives -0.33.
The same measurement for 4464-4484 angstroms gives -0.57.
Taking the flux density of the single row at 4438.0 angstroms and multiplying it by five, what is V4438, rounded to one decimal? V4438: 42.3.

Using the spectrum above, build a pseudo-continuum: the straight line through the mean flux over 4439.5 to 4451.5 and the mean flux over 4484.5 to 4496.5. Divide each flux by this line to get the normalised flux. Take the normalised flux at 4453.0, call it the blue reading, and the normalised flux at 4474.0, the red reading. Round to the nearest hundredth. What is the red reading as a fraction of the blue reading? 1.03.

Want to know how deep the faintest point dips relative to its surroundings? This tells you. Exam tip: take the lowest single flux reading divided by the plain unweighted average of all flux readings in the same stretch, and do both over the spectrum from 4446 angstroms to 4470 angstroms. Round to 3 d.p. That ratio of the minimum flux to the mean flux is 0.873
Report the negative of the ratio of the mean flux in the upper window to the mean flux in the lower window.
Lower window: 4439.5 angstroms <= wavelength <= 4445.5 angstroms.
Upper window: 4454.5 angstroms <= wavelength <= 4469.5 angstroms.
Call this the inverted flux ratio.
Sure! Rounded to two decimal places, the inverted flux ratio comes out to -0.92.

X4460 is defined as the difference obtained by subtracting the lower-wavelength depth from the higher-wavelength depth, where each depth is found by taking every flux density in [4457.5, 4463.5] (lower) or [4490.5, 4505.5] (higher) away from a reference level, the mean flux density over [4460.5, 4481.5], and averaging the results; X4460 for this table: -2.0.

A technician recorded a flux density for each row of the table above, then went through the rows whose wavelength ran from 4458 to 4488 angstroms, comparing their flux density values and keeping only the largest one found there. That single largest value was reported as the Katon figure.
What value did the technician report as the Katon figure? 9.814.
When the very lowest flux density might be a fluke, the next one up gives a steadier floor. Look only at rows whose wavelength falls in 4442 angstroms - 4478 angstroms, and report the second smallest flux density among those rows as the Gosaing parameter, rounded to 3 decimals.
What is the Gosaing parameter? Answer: 7.303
